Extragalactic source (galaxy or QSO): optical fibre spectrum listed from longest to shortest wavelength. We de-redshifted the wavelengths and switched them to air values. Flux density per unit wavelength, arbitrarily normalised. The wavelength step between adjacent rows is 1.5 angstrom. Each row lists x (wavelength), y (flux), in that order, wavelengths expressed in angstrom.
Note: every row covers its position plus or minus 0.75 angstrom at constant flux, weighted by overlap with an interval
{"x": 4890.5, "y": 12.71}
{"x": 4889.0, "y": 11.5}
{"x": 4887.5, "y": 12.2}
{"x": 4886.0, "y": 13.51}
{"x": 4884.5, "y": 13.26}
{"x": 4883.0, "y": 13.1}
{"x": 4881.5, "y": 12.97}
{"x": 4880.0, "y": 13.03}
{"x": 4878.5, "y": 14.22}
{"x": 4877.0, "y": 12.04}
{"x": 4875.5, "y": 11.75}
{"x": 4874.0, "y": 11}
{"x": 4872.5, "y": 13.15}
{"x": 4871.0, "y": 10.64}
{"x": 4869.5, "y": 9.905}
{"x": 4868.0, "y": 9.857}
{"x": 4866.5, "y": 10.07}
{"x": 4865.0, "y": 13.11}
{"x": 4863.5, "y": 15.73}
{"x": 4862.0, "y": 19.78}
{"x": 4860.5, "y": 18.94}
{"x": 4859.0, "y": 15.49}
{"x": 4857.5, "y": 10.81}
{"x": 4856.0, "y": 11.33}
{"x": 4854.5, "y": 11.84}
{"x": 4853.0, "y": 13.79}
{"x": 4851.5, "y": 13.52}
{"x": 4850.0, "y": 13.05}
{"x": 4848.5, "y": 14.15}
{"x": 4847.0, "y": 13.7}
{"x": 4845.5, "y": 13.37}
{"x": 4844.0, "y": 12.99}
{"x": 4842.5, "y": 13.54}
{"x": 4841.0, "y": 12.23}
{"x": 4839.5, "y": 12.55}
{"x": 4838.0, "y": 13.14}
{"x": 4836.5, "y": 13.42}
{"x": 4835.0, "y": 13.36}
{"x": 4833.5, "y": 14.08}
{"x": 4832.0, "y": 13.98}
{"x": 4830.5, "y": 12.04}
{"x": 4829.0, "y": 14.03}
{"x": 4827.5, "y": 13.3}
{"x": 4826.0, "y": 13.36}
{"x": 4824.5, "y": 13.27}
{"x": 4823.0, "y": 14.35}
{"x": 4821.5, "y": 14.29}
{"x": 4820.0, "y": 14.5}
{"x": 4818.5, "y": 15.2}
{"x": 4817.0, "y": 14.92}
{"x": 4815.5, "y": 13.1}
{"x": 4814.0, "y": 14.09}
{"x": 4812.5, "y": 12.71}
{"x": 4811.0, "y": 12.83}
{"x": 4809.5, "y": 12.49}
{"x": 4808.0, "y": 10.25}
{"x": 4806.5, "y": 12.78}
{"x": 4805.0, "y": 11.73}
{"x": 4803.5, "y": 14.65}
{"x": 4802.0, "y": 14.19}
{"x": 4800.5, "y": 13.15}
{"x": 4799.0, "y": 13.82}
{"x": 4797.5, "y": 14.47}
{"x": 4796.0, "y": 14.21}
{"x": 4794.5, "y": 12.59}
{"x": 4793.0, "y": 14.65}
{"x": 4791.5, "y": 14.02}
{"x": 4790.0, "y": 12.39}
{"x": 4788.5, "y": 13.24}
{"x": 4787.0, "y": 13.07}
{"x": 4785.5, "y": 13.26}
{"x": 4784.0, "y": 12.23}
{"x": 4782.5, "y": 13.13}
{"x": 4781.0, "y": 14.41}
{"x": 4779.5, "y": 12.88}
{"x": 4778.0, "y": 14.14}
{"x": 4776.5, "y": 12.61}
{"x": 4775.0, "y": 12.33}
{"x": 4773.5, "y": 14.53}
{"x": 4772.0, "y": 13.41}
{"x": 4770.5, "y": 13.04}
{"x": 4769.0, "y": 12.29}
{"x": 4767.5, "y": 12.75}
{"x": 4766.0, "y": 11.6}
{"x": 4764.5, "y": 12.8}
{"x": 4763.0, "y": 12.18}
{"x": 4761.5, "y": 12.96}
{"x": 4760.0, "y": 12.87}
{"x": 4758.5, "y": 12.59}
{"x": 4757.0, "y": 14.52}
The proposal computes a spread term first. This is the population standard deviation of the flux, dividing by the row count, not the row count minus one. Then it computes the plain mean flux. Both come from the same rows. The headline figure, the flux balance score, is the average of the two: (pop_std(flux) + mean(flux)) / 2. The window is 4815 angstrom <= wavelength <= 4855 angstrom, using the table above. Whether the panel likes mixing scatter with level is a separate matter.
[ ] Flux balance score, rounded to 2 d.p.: 7.16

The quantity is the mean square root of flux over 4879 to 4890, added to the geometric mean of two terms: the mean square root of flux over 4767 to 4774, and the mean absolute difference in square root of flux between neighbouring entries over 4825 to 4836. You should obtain 4.26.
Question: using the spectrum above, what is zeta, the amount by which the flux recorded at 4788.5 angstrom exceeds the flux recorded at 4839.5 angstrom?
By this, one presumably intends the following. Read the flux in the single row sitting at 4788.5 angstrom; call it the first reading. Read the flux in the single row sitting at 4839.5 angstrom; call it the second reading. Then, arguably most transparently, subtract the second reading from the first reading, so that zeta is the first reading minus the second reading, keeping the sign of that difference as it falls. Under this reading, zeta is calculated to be 0.7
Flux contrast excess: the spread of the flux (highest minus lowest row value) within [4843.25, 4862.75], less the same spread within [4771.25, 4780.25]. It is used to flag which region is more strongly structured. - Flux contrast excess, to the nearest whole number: 7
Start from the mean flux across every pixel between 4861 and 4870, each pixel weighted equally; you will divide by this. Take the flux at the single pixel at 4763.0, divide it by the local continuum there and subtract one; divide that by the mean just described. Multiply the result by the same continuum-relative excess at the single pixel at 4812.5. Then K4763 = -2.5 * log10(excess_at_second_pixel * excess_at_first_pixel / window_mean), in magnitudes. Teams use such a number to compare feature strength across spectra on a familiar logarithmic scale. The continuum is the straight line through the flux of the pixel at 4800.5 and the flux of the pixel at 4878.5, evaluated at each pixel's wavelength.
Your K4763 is 9.8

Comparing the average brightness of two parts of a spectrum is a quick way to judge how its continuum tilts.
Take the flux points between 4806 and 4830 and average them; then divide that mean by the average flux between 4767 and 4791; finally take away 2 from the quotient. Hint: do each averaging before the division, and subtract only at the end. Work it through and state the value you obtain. -0.97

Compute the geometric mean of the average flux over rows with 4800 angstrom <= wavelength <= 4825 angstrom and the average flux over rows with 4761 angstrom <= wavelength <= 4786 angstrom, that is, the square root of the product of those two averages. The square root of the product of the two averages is 13.2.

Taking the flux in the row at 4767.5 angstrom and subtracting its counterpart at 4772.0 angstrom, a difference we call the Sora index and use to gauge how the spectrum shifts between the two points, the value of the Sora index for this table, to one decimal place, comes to -0.7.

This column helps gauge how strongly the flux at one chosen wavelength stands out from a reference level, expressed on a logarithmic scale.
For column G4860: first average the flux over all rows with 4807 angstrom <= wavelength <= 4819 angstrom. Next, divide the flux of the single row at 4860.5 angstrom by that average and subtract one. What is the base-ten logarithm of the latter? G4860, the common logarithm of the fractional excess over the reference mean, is -0.36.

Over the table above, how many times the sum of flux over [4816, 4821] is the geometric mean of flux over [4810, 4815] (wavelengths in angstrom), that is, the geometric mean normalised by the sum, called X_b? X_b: 0.296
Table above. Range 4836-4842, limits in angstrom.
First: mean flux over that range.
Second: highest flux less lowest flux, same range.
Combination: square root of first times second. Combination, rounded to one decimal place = 3.9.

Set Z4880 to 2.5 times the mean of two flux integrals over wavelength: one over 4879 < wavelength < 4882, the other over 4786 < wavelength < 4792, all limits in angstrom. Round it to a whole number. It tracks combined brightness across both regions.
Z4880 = 148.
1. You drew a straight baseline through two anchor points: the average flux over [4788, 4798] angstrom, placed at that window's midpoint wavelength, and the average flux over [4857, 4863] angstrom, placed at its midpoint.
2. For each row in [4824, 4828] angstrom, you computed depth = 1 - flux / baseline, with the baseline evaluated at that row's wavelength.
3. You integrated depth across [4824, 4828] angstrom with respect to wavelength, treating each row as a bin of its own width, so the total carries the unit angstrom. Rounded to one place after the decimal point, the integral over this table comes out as 0.5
